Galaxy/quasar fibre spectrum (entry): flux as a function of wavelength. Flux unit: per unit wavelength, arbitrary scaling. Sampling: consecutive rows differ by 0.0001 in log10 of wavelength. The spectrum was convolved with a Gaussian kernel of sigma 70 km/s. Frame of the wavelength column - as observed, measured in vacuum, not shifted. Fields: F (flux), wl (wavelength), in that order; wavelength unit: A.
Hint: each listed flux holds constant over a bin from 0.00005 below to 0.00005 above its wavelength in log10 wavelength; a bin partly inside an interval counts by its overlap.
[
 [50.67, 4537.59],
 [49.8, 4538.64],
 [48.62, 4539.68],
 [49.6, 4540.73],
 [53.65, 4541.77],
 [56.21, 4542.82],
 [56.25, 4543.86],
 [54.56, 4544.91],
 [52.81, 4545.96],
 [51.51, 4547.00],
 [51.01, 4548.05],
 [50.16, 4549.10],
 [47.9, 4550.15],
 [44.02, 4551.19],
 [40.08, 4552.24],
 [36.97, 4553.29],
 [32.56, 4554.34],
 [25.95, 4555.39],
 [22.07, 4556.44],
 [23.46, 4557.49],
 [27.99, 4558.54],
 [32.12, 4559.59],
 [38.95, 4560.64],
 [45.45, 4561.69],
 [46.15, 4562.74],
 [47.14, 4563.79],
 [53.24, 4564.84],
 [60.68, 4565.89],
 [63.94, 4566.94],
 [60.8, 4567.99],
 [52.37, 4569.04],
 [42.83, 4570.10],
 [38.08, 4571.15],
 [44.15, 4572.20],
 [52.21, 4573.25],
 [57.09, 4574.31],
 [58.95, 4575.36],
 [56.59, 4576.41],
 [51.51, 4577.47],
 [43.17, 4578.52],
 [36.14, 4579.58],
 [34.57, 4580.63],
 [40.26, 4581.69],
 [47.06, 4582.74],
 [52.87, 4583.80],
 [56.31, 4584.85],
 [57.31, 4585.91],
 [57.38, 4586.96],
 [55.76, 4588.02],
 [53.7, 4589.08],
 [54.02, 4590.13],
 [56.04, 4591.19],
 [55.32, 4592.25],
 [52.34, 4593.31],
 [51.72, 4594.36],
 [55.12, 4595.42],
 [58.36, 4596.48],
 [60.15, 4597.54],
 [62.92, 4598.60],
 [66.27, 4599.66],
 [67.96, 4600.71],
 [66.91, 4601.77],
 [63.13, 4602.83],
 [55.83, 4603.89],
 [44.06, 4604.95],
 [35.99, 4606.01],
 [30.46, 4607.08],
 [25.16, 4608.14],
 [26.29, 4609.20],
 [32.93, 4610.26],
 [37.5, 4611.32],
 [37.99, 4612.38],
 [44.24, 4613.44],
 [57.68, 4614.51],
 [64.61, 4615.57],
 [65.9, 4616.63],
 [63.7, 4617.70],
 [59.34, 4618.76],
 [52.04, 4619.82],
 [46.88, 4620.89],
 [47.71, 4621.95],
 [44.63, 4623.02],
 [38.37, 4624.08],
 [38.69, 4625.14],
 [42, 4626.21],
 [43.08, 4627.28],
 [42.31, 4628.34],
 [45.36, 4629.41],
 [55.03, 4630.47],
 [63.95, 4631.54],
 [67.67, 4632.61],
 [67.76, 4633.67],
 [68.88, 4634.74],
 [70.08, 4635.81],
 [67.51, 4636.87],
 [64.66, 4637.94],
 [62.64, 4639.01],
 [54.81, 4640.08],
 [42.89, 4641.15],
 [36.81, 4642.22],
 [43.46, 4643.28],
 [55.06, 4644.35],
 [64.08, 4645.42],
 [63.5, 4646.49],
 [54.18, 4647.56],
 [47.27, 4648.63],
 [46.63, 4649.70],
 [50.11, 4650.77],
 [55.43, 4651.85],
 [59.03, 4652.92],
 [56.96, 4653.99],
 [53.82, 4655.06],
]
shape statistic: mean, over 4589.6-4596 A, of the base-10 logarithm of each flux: 1.73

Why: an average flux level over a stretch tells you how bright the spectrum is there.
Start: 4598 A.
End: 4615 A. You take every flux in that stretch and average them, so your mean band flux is 47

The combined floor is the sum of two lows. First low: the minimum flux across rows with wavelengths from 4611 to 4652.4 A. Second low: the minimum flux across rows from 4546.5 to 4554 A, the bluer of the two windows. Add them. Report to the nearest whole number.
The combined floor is 74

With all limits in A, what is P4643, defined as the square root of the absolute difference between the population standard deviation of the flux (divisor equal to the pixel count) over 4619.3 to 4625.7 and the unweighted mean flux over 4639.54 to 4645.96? 6.7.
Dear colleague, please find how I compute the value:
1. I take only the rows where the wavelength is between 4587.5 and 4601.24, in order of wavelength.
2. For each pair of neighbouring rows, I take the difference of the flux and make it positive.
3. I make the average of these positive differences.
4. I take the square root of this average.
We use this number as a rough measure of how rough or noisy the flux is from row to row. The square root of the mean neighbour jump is 1.44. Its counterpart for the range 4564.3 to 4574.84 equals 2.48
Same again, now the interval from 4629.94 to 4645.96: 2.32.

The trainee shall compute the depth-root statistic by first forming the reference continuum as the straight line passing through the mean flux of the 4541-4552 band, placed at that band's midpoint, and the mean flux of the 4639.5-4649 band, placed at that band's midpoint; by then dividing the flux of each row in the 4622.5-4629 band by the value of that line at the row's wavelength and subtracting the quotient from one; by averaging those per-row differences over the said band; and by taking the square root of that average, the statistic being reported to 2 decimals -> 0.44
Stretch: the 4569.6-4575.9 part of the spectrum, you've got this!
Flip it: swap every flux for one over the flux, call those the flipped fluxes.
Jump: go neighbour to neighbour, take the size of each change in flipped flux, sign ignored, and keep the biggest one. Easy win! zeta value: 0.0036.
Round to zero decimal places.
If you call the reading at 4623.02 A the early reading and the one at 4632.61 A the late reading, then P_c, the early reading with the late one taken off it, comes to -23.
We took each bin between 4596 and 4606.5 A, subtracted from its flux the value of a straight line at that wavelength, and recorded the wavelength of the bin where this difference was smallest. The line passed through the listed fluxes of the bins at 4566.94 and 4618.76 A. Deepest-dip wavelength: 4606.01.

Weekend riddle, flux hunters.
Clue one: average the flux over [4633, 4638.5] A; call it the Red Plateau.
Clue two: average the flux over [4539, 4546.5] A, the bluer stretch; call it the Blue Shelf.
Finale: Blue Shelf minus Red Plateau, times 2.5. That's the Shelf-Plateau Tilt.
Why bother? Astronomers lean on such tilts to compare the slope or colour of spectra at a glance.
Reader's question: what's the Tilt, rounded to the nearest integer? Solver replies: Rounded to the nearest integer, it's -37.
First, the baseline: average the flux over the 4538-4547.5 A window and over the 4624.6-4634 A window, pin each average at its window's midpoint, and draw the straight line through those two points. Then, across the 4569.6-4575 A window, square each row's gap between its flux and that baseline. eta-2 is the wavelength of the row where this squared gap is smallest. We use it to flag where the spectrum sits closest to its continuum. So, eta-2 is 4573.25 A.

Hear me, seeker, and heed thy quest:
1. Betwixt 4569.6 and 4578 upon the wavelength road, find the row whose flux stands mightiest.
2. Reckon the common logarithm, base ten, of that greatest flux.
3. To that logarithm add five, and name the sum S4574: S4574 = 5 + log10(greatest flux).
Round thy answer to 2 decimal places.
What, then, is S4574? 6.77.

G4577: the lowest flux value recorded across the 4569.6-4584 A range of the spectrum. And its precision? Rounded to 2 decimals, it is 34.57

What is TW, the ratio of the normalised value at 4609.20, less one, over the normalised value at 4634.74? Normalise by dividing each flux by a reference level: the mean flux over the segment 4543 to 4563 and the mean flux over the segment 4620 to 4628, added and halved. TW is -0.23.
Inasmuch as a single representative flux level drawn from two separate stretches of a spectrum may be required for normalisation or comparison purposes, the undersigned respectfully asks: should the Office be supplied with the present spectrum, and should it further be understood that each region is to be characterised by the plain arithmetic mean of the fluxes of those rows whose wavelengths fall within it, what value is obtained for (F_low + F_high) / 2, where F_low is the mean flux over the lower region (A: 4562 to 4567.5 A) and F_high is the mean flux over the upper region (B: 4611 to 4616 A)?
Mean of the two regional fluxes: 51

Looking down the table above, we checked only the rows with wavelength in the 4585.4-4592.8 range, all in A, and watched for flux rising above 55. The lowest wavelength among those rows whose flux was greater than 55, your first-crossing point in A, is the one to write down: 4585.91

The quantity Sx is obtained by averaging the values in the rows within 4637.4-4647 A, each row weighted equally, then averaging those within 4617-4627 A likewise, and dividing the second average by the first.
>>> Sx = 0.89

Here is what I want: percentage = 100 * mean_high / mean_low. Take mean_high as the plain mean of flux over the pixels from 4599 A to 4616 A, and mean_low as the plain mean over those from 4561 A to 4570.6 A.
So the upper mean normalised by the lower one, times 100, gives 90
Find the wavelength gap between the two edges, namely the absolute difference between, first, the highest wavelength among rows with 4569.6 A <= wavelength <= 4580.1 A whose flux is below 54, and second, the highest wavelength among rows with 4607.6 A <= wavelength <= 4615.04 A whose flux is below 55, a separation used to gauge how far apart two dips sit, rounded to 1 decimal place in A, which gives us 33.9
